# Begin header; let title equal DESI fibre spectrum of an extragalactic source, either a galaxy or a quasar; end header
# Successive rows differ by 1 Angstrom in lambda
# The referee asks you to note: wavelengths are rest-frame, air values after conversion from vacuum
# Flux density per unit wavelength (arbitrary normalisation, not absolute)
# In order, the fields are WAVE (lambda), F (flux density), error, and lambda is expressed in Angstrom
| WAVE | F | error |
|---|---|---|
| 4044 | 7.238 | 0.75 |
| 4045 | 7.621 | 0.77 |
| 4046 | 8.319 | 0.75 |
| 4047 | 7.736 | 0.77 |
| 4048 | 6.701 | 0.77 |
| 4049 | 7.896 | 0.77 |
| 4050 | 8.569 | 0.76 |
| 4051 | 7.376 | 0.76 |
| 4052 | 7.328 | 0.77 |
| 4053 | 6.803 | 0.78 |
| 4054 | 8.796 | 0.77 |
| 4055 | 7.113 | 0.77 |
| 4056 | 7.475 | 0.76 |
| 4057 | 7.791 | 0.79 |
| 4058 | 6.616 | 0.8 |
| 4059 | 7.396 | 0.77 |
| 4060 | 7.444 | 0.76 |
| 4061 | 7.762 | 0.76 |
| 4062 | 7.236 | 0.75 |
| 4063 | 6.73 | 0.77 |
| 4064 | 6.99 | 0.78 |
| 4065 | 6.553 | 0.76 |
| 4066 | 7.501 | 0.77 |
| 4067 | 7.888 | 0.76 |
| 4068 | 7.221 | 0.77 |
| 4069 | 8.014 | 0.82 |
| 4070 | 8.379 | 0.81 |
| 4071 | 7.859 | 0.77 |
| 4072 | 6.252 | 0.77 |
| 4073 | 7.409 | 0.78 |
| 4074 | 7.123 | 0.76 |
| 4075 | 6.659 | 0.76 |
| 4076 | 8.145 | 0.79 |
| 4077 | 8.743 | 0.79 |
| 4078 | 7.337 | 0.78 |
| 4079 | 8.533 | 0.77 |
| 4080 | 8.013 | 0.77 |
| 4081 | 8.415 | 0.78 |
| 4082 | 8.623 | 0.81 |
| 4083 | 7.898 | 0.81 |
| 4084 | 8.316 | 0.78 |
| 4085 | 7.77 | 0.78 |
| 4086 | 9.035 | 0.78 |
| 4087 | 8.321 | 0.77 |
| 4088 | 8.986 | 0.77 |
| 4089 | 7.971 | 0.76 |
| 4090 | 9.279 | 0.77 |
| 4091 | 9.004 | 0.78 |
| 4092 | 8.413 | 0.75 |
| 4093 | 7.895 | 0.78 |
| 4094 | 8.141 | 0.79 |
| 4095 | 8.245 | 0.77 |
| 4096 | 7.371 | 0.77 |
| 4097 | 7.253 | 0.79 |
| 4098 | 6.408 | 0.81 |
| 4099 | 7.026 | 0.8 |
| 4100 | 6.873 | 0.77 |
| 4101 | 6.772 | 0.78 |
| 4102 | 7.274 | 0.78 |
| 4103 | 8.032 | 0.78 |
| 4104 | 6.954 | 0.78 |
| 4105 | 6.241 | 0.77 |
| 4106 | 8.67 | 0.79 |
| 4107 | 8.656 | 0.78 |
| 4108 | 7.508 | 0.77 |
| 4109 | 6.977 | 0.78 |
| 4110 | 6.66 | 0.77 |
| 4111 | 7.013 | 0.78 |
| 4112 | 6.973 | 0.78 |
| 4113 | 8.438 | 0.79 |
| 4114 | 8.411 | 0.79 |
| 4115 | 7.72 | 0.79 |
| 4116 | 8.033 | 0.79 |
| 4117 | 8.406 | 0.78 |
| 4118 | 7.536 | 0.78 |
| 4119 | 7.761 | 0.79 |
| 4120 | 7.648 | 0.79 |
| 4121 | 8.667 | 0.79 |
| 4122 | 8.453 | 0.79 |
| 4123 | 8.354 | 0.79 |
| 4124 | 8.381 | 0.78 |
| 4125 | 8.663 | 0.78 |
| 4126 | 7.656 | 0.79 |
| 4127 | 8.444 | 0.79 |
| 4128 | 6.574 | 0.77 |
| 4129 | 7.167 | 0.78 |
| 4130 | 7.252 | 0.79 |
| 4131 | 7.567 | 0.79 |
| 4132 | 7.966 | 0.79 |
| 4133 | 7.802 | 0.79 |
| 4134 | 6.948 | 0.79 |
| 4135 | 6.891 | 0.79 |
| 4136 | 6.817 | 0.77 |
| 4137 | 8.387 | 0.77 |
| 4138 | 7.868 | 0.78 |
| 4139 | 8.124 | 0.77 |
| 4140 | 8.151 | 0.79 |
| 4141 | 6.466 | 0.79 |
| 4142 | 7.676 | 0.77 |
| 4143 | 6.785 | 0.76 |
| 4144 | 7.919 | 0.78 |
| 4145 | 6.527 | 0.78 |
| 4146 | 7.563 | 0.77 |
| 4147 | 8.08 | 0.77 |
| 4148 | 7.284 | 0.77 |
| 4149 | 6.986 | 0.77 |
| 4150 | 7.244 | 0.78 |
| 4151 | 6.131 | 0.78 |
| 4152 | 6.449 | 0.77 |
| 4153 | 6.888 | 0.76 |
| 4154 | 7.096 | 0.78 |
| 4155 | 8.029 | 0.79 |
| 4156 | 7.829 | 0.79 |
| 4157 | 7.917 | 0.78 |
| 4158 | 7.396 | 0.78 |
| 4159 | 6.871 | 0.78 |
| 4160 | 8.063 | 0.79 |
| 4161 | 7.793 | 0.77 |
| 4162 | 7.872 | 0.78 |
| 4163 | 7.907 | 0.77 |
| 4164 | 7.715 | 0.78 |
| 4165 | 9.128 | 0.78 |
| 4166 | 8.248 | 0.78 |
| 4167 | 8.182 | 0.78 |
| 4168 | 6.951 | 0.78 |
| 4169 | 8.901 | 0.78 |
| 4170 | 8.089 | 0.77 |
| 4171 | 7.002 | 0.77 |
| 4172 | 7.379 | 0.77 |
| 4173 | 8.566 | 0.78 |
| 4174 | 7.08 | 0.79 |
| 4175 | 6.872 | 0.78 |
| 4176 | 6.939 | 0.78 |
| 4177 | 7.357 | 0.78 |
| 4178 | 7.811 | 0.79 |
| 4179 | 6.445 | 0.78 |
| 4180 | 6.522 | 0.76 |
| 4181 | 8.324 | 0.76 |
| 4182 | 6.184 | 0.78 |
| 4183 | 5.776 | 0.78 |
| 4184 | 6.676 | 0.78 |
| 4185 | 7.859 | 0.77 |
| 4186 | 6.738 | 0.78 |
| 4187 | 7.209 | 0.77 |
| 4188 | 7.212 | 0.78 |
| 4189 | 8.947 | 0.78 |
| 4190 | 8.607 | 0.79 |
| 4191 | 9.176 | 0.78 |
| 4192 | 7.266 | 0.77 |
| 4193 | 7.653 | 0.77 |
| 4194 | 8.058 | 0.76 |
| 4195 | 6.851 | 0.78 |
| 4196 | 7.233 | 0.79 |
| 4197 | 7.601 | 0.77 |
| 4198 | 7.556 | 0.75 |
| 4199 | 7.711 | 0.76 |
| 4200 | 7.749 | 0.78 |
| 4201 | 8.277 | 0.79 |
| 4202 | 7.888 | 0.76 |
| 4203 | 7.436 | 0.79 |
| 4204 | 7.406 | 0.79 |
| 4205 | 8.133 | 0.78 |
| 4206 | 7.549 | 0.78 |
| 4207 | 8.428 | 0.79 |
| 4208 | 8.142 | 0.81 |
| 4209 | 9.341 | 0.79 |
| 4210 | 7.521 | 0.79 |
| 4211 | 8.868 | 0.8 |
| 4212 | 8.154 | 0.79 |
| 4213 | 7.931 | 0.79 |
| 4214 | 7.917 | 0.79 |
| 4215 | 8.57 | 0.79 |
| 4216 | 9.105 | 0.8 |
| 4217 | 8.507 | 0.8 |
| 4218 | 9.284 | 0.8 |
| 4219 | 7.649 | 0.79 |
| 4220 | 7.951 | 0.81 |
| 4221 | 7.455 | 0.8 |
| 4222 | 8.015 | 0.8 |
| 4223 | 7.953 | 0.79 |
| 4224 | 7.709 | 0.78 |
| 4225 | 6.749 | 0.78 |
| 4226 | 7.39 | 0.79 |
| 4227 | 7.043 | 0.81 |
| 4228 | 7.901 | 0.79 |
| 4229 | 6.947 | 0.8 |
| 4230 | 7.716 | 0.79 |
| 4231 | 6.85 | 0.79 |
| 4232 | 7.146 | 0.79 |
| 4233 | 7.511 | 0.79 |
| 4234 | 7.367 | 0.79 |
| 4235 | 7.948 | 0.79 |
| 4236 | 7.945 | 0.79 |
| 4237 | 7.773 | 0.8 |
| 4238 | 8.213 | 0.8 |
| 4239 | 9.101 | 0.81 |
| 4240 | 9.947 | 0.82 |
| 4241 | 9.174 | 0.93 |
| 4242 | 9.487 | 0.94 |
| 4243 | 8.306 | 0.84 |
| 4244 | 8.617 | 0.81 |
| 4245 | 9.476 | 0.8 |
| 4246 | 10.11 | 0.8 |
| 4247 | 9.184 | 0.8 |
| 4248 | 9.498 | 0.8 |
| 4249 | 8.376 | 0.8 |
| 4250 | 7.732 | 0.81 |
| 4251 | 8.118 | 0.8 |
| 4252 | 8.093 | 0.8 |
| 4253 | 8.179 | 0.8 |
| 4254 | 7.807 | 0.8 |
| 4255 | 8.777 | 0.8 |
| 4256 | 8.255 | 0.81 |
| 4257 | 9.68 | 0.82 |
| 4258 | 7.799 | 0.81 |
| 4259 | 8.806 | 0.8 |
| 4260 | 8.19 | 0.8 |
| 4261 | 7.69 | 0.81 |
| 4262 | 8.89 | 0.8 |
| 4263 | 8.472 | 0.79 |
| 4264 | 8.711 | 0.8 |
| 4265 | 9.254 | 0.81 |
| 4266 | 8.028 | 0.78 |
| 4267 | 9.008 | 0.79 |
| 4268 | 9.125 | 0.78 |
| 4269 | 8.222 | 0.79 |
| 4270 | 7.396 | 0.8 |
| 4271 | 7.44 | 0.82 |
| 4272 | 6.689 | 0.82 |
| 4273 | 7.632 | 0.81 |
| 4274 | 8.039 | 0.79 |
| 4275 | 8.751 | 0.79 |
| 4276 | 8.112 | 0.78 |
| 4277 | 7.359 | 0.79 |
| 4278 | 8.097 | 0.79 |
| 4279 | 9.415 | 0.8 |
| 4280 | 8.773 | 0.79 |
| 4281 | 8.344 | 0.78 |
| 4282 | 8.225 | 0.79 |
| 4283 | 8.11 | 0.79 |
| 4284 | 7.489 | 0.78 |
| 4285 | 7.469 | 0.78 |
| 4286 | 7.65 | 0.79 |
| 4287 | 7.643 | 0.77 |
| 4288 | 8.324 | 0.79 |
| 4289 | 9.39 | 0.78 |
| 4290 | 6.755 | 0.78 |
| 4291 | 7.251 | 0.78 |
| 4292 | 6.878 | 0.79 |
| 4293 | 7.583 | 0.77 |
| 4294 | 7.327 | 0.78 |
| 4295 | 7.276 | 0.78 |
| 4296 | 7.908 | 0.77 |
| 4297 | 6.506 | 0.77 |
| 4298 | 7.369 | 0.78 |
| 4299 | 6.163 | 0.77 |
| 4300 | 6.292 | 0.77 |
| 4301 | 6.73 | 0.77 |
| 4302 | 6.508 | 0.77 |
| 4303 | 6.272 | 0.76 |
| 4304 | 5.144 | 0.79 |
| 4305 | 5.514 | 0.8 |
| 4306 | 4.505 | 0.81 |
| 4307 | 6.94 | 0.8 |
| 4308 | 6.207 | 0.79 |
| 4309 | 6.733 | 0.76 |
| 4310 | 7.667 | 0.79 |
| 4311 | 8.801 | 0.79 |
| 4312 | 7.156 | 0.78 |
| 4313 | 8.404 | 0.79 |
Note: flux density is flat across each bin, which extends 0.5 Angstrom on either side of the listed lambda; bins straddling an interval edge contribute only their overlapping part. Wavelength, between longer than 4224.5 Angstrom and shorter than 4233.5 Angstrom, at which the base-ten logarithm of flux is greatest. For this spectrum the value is 4228 Angstrom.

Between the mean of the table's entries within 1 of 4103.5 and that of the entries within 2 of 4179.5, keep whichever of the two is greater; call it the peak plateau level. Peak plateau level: 7.5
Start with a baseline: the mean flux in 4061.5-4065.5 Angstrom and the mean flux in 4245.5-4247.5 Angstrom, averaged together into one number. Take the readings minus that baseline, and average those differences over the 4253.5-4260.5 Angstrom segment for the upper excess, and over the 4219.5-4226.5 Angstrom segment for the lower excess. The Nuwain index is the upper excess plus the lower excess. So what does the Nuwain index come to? -0.45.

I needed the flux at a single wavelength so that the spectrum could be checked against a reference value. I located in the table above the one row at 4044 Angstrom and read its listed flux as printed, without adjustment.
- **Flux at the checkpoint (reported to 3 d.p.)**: 7.238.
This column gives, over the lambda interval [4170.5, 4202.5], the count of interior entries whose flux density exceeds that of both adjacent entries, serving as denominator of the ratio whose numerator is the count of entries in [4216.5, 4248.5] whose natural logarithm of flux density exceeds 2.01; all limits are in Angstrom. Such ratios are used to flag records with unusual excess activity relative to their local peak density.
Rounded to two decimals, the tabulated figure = 2.67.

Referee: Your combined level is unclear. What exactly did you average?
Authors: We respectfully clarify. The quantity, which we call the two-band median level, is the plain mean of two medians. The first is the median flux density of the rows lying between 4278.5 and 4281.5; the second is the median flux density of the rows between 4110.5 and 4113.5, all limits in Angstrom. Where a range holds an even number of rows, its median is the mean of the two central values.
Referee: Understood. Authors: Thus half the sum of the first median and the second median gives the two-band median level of 7.89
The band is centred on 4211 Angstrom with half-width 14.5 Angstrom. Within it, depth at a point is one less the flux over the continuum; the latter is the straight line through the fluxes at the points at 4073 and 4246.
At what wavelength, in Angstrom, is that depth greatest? 4225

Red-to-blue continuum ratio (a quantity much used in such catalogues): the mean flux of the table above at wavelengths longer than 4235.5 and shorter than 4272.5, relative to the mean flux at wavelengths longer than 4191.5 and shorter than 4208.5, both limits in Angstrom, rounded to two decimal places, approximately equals 1.11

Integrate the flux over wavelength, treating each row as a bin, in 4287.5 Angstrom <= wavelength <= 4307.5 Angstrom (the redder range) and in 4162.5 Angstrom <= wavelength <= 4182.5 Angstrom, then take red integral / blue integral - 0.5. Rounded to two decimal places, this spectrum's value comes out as 0.40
